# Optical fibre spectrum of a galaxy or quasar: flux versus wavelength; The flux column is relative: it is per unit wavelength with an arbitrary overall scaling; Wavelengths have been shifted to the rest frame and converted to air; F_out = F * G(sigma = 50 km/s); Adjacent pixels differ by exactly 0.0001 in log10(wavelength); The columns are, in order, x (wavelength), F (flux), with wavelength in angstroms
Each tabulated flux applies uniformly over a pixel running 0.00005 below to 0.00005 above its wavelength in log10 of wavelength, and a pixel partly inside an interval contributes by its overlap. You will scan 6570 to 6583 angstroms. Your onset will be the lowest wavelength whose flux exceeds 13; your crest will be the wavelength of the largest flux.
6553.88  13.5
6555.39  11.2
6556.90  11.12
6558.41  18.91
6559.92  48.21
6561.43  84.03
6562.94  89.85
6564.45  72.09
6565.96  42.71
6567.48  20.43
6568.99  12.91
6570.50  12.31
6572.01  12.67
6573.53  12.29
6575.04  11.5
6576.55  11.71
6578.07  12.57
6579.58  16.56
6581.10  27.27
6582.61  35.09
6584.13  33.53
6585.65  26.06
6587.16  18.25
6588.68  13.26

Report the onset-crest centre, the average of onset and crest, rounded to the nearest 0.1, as 6581.1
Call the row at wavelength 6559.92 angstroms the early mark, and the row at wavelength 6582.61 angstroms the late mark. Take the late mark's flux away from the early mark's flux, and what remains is 13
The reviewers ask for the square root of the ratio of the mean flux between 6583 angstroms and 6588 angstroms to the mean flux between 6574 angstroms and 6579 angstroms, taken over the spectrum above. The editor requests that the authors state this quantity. 1.5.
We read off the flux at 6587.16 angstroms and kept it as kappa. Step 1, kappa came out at 18.25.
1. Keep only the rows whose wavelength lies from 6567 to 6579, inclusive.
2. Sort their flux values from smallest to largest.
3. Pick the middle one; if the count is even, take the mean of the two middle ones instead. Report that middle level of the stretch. 12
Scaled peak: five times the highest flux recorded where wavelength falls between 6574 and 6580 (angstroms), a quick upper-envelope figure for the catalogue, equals 83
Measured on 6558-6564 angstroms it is 449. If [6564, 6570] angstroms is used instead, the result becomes 360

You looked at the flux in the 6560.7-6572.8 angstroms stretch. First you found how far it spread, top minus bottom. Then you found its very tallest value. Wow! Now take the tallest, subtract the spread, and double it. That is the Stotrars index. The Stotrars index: 24.6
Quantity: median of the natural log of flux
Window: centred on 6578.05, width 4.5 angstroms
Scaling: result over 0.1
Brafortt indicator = 25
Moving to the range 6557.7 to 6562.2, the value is 39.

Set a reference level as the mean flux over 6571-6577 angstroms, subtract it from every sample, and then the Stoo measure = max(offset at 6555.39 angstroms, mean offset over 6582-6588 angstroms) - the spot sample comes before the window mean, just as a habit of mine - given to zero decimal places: 16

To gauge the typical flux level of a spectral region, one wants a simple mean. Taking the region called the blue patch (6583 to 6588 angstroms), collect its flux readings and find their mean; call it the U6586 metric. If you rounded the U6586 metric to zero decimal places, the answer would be 26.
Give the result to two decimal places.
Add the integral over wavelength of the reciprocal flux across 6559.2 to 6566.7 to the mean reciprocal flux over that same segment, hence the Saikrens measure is 0.14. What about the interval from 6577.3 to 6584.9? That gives 0.40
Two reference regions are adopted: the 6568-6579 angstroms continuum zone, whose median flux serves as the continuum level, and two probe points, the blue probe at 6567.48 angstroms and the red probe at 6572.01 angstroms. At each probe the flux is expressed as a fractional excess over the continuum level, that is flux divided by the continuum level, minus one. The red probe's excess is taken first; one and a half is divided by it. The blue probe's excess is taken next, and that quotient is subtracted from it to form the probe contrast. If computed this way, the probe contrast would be -51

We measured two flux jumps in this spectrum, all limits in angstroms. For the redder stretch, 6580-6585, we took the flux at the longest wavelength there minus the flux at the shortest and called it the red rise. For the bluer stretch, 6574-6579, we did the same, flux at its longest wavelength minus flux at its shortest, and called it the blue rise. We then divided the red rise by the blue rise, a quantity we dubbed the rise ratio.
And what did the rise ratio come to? 5.85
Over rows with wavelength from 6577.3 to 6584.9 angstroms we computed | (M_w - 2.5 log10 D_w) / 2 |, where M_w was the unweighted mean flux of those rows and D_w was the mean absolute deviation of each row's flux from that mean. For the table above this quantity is 11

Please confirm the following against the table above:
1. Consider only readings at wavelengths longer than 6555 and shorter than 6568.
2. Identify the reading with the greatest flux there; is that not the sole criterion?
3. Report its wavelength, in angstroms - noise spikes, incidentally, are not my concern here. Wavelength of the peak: 6562.94 angstroms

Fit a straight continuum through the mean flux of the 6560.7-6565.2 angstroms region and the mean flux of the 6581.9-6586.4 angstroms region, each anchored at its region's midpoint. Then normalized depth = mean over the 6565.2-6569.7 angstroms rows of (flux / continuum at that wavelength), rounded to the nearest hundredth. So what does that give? 0.35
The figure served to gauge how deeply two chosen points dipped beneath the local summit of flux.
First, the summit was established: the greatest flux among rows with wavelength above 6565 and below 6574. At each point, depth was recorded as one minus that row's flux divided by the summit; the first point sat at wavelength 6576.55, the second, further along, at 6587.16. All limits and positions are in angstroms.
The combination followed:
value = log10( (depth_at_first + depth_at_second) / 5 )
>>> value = -0.59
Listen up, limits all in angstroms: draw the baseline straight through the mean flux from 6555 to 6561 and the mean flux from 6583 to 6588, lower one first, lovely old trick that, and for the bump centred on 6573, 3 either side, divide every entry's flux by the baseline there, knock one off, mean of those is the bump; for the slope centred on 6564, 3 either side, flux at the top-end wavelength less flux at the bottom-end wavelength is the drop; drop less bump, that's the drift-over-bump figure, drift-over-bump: -41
